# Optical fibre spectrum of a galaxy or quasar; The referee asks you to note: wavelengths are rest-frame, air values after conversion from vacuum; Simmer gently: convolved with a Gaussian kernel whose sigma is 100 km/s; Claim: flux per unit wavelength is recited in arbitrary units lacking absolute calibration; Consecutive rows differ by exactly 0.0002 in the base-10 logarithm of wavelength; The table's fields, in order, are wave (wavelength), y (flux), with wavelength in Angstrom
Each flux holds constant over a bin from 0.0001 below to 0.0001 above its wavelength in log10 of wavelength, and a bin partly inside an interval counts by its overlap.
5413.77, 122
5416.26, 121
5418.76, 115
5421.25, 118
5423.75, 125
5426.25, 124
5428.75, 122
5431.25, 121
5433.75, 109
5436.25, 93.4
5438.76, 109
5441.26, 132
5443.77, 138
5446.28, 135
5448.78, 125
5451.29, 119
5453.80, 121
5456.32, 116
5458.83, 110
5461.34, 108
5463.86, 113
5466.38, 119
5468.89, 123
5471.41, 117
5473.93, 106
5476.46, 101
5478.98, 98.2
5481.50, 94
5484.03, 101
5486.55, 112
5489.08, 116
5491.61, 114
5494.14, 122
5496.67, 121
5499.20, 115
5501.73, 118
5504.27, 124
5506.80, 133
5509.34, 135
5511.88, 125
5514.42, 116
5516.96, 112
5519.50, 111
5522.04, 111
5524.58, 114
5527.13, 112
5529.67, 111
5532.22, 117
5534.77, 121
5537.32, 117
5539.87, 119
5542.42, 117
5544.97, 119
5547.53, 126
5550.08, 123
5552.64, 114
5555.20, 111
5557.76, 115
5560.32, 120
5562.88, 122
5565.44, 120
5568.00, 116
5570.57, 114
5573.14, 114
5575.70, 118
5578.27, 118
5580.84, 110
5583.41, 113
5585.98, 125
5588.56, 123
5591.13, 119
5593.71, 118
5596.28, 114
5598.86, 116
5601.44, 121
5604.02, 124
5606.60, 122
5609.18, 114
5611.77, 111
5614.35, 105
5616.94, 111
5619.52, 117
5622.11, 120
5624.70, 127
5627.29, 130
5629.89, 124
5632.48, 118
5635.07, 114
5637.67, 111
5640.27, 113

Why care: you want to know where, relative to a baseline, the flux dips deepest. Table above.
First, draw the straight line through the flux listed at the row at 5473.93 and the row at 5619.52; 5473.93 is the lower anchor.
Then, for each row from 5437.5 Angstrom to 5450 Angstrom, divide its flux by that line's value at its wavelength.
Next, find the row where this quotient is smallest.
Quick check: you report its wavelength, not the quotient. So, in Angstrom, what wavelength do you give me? 5438.76 Angstrom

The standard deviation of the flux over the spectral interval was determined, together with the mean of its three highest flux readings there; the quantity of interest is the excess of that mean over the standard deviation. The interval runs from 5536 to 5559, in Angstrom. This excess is 118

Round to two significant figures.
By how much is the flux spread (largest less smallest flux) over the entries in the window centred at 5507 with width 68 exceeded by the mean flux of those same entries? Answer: 74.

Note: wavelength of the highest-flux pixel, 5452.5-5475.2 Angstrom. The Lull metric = 5468.89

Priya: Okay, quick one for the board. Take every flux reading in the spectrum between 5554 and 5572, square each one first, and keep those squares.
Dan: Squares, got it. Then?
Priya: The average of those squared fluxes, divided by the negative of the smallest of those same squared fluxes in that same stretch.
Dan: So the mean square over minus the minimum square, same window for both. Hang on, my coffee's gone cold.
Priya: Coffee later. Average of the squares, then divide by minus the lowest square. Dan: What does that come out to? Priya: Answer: -1.11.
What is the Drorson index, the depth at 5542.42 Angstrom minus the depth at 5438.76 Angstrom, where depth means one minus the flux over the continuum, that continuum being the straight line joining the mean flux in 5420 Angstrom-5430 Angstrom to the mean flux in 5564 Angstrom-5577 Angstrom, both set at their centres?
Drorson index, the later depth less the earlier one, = -0.10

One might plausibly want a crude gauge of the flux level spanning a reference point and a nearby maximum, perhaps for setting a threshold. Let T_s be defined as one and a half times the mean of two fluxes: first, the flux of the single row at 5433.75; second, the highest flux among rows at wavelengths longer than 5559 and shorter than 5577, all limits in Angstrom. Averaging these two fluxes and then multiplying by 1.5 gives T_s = 173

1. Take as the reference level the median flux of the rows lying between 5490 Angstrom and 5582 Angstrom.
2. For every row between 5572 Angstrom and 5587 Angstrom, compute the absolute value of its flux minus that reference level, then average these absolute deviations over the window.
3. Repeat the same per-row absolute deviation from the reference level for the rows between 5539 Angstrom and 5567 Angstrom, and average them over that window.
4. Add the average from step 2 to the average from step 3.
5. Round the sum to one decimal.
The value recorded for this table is 7.7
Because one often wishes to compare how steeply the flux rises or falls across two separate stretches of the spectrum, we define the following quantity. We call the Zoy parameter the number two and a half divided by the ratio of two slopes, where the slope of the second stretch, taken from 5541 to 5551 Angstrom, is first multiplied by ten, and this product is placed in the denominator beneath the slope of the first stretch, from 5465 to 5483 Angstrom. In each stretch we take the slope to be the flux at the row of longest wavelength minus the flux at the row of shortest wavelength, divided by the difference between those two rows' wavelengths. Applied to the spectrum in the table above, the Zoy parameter -12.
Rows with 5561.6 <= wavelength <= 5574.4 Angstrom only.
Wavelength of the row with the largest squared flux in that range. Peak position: 5562.88 Angstrom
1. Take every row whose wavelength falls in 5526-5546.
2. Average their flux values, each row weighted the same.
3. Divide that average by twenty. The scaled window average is 5.83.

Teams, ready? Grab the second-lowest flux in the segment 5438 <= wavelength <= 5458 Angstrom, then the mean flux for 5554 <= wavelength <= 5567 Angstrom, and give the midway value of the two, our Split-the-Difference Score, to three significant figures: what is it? 117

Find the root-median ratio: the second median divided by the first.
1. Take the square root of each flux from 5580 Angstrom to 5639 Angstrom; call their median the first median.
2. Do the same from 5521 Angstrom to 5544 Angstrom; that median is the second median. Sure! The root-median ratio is 1.00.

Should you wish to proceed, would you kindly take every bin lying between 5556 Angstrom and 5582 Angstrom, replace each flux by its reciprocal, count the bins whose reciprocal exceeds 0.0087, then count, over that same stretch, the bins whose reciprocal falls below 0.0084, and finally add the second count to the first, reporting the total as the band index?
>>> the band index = 6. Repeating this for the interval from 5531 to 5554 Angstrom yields 4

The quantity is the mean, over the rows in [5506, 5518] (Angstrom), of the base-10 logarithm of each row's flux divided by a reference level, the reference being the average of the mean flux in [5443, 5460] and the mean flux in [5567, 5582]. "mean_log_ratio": 0.02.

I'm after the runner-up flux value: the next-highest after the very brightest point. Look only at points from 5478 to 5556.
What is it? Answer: 133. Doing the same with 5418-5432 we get 124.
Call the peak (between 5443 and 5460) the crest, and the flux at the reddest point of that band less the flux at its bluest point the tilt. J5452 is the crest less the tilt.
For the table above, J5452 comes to 166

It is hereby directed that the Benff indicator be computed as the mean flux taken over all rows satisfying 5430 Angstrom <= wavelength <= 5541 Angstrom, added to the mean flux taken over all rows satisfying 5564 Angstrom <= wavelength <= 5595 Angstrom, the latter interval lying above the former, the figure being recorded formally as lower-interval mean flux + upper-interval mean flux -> 233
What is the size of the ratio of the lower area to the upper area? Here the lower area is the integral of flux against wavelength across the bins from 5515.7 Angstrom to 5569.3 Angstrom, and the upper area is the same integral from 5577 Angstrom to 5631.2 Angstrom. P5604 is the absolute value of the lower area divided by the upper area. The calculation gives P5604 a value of 0.975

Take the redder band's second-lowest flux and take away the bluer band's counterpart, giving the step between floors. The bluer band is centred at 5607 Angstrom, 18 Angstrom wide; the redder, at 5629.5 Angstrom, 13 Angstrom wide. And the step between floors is 7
